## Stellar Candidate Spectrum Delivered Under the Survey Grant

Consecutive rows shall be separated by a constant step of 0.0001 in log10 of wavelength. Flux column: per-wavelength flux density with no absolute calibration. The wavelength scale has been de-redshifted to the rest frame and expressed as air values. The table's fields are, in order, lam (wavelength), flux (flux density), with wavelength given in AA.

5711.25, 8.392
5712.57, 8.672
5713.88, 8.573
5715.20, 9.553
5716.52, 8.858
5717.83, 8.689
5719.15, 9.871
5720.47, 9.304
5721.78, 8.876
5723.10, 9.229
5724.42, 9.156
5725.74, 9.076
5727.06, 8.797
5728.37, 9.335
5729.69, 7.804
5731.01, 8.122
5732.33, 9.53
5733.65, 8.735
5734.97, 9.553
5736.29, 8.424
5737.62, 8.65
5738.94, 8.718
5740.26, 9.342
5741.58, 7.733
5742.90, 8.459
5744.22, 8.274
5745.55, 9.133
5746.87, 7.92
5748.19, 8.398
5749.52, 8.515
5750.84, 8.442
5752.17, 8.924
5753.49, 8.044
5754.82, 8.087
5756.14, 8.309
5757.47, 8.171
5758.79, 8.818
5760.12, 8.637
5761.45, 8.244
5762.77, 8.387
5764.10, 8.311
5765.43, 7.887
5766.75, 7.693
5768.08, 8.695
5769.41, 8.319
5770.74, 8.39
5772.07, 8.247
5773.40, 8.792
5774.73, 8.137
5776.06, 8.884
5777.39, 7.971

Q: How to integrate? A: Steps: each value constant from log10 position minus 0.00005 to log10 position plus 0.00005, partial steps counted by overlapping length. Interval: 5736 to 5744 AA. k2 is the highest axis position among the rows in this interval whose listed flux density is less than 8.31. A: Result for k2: 5741.58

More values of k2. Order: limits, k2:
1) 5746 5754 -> 5753.49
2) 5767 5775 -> 5774.73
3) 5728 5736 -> 5731.01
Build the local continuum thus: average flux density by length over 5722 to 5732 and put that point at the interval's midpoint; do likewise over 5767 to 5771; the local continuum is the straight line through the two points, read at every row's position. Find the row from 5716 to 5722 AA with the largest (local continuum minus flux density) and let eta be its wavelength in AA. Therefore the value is 5717.83 AA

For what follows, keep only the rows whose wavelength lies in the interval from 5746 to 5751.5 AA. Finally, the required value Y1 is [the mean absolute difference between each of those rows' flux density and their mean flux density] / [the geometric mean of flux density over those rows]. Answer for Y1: 0.024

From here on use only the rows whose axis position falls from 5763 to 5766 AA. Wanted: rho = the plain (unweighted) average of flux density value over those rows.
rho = 8.1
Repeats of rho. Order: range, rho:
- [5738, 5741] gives 9.0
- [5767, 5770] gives 8.5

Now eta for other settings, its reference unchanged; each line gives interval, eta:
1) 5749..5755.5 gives 5753.49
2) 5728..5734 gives 5729.69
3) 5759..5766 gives 5765.43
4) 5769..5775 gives 5774.73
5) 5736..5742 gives 5741.58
